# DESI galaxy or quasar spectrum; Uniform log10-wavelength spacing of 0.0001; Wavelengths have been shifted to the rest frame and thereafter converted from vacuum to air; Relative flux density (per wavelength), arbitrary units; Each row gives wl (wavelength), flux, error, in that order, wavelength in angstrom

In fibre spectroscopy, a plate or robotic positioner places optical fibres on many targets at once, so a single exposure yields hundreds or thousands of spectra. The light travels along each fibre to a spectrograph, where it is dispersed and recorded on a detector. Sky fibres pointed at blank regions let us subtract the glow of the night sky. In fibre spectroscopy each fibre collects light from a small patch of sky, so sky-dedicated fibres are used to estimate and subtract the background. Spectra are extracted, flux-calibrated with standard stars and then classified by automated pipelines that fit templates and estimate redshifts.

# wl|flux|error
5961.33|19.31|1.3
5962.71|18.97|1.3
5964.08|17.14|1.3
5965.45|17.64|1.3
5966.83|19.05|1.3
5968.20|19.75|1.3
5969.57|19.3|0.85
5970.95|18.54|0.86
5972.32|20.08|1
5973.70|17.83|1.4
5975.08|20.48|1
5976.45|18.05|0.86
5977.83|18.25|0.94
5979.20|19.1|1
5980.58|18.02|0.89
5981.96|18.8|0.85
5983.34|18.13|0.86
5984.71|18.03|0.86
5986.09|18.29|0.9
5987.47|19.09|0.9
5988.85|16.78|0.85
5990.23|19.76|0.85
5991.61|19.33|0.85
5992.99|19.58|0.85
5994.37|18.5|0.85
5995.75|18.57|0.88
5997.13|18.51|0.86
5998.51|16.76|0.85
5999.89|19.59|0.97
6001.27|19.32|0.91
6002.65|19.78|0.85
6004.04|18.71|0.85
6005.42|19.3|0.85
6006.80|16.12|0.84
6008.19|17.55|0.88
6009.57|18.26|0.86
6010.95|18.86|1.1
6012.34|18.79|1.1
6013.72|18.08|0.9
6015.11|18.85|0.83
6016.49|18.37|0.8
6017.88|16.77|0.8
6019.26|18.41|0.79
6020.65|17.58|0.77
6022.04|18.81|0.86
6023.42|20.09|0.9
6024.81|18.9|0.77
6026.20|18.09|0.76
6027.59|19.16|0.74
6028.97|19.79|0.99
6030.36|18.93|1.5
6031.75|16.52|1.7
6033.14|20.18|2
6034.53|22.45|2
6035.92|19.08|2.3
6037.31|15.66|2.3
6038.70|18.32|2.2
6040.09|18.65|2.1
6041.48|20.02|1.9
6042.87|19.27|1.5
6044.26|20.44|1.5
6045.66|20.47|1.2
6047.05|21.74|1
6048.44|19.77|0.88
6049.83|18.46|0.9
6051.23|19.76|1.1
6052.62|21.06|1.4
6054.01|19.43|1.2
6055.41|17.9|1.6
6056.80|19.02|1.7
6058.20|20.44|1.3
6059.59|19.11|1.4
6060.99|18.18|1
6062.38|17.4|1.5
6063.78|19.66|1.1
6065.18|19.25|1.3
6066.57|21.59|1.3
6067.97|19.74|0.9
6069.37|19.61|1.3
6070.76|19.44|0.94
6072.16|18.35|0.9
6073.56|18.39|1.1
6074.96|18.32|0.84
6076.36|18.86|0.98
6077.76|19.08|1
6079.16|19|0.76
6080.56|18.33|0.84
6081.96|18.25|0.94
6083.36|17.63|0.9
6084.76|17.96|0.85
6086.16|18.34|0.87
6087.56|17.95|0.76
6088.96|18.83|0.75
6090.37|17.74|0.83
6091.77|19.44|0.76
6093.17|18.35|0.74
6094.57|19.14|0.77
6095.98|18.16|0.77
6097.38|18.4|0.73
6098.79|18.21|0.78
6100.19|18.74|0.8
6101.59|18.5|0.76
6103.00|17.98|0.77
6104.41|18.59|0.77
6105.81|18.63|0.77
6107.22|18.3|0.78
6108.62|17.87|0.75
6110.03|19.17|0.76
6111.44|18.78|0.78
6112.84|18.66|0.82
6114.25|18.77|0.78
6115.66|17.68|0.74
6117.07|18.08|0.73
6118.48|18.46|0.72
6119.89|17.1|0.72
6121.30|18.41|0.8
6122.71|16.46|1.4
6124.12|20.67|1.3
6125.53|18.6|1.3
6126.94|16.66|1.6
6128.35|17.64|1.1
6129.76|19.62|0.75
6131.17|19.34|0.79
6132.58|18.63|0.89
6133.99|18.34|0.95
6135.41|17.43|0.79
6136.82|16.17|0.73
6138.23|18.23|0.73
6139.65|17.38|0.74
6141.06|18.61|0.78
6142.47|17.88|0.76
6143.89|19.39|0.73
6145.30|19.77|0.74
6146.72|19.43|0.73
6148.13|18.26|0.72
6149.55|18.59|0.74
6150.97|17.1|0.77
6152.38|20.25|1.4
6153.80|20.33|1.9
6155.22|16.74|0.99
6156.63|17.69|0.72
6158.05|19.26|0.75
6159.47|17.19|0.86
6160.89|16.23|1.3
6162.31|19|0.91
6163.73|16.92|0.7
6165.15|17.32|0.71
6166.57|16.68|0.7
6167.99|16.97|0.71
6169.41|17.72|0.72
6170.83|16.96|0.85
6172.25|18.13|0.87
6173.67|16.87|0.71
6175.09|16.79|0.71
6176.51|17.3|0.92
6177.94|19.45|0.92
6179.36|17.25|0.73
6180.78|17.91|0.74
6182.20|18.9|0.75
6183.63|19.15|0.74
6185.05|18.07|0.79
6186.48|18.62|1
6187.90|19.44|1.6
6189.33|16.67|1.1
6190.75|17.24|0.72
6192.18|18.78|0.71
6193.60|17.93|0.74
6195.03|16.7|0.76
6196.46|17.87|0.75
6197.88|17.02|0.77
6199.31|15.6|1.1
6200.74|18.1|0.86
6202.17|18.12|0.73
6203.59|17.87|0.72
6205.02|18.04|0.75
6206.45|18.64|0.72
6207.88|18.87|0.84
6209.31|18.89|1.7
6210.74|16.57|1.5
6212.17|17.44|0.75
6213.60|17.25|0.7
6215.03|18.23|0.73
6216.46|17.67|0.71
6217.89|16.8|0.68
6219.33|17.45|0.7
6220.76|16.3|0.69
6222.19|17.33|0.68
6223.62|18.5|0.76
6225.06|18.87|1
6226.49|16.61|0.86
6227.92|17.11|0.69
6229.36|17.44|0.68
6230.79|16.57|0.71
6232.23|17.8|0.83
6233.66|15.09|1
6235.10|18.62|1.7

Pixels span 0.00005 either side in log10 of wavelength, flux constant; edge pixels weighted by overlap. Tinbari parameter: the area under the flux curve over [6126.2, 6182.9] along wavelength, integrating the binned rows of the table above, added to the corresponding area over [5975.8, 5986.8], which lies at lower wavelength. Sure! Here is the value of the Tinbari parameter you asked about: 1223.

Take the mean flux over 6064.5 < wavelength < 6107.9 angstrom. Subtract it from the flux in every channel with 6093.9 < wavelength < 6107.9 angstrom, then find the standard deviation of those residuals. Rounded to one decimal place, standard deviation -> 0.3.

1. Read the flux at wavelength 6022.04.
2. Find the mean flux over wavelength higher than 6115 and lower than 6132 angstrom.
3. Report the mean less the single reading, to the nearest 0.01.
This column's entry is -0.58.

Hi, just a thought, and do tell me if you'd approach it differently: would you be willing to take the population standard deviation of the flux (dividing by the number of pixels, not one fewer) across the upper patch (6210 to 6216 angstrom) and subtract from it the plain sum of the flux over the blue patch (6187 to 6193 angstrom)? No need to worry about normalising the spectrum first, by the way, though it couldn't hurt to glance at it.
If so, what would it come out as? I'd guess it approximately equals -72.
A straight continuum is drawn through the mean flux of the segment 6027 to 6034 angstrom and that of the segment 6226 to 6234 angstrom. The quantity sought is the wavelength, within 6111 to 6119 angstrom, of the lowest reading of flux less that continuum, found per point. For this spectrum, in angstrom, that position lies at 6115.66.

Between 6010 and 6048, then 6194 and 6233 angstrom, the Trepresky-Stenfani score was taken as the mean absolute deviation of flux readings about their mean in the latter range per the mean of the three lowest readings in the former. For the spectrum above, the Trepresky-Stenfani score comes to 0.043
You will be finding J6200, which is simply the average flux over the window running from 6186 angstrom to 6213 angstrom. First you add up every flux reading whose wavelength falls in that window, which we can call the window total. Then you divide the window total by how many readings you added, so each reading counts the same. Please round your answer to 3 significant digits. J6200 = 17.8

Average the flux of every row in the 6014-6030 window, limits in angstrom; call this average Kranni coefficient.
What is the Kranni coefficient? 18.6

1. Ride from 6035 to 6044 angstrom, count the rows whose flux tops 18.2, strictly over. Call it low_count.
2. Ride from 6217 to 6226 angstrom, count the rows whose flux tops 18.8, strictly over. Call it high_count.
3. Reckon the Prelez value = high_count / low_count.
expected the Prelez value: 0.20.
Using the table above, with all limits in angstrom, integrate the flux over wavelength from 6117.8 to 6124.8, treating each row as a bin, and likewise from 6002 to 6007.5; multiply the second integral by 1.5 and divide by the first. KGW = 1.19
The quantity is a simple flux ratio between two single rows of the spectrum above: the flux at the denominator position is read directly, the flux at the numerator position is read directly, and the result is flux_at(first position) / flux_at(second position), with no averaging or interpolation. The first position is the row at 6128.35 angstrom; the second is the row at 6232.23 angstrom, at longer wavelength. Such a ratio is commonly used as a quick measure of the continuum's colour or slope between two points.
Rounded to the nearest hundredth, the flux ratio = 0.99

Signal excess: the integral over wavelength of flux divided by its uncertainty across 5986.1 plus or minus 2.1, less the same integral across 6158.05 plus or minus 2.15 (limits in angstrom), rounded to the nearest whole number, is -13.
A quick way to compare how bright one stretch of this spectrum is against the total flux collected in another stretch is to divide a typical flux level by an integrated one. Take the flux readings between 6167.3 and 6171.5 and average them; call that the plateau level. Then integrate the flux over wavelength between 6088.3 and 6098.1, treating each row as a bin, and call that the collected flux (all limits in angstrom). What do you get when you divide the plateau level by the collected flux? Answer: 0.09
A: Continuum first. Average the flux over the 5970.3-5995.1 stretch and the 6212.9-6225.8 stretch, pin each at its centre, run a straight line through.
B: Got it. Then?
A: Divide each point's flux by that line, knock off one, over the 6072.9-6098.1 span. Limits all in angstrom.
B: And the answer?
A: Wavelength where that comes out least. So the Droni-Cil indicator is 6083.36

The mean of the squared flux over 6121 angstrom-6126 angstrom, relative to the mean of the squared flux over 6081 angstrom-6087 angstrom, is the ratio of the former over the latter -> 1.06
